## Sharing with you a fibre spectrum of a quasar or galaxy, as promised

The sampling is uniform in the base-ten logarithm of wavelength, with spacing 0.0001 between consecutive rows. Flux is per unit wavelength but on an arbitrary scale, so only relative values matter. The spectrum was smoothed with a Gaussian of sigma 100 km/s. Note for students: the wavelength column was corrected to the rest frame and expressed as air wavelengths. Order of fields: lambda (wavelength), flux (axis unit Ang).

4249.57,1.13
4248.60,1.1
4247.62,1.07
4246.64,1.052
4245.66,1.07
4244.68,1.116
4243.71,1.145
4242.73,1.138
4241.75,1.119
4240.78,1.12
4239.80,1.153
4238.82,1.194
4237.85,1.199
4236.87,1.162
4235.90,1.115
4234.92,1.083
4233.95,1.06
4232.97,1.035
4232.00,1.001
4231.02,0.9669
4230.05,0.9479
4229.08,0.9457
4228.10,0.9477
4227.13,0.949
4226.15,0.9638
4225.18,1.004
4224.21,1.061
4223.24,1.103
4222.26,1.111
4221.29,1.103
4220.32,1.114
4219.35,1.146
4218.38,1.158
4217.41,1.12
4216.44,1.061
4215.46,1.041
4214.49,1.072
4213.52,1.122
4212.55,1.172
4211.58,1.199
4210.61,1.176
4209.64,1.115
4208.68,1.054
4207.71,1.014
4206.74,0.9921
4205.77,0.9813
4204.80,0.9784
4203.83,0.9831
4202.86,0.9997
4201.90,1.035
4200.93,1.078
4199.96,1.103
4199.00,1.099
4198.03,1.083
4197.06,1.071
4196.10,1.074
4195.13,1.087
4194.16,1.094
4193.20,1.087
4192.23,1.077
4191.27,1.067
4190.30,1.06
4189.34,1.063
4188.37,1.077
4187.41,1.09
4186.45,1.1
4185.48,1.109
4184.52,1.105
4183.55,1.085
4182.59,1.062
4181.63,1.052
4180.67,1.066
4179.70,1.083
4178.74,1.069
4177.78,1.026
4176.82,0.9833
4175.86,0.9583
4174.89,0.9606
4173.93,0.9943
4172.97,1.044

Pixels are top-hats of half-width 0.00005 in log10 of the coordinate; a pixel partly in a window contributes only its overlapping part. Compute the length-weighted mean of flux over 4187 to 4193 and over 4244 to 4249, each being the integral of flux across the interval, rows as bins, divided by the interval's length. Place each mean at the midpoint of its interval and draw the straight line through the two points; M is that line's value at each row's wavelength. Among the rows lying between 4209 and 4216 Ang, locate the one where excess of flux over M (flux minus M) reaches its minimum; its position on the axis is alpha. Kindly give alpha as 4215.46 Ang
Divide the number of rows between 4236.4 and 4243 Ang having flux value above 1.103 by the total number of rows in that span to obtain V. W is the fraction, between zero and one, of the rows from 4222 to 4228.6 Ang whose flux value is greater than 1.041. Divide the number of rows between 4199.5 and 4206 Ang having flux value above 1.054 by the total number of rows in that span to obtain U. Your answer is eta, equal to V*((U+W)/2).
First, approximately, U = 0.29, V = 1.00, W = 0.43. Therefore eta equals 0.36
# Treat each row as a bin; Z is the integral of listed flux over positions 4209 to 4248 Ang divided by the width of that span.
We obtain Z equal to 1.09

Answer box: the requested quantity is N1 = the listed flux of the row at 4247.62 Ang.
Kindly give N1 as 1.07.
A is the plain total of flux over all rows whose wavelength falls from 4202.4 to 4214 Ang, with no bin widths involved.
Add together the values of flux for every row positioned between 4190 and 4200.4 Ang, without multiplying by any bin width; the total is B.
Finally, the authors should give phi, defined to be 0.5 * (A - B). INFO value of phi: 0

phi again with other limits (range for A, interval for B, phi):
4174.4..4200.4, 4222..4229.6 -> 10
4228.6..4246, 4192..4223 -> -8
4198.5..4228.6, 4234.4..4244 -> 11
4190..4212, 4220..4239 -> 2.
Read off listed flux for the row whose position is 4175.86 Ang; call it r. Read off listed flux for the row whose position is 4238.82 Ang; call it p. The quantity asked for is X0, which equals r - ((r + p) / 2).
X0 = -0.118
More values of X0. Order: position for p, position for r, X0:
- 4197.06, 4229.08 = -0.063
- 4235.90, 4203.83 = -0.066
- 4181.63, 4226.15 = -0.044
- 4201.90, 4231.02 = -0.034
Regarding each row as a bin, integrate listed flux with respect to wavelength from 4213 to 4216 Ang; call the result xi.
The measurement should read 3.2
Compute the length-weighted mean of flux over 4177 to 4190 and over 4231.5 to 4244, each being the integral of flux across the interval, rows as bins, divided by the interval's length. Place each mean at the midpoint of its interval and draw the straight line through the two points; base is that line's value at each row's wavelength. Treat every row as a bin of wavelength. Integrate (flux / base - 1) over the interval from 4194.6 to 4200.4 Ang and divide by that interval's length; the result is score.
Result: 0.00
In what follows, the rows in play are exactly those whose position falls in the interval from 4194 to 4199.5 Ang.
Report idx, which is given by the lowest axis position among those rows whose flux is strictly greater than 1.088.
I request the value 4194.16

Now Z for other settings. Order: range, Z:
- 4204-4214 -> 1.08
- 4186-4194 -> 1.08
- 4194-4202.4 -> 1.08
